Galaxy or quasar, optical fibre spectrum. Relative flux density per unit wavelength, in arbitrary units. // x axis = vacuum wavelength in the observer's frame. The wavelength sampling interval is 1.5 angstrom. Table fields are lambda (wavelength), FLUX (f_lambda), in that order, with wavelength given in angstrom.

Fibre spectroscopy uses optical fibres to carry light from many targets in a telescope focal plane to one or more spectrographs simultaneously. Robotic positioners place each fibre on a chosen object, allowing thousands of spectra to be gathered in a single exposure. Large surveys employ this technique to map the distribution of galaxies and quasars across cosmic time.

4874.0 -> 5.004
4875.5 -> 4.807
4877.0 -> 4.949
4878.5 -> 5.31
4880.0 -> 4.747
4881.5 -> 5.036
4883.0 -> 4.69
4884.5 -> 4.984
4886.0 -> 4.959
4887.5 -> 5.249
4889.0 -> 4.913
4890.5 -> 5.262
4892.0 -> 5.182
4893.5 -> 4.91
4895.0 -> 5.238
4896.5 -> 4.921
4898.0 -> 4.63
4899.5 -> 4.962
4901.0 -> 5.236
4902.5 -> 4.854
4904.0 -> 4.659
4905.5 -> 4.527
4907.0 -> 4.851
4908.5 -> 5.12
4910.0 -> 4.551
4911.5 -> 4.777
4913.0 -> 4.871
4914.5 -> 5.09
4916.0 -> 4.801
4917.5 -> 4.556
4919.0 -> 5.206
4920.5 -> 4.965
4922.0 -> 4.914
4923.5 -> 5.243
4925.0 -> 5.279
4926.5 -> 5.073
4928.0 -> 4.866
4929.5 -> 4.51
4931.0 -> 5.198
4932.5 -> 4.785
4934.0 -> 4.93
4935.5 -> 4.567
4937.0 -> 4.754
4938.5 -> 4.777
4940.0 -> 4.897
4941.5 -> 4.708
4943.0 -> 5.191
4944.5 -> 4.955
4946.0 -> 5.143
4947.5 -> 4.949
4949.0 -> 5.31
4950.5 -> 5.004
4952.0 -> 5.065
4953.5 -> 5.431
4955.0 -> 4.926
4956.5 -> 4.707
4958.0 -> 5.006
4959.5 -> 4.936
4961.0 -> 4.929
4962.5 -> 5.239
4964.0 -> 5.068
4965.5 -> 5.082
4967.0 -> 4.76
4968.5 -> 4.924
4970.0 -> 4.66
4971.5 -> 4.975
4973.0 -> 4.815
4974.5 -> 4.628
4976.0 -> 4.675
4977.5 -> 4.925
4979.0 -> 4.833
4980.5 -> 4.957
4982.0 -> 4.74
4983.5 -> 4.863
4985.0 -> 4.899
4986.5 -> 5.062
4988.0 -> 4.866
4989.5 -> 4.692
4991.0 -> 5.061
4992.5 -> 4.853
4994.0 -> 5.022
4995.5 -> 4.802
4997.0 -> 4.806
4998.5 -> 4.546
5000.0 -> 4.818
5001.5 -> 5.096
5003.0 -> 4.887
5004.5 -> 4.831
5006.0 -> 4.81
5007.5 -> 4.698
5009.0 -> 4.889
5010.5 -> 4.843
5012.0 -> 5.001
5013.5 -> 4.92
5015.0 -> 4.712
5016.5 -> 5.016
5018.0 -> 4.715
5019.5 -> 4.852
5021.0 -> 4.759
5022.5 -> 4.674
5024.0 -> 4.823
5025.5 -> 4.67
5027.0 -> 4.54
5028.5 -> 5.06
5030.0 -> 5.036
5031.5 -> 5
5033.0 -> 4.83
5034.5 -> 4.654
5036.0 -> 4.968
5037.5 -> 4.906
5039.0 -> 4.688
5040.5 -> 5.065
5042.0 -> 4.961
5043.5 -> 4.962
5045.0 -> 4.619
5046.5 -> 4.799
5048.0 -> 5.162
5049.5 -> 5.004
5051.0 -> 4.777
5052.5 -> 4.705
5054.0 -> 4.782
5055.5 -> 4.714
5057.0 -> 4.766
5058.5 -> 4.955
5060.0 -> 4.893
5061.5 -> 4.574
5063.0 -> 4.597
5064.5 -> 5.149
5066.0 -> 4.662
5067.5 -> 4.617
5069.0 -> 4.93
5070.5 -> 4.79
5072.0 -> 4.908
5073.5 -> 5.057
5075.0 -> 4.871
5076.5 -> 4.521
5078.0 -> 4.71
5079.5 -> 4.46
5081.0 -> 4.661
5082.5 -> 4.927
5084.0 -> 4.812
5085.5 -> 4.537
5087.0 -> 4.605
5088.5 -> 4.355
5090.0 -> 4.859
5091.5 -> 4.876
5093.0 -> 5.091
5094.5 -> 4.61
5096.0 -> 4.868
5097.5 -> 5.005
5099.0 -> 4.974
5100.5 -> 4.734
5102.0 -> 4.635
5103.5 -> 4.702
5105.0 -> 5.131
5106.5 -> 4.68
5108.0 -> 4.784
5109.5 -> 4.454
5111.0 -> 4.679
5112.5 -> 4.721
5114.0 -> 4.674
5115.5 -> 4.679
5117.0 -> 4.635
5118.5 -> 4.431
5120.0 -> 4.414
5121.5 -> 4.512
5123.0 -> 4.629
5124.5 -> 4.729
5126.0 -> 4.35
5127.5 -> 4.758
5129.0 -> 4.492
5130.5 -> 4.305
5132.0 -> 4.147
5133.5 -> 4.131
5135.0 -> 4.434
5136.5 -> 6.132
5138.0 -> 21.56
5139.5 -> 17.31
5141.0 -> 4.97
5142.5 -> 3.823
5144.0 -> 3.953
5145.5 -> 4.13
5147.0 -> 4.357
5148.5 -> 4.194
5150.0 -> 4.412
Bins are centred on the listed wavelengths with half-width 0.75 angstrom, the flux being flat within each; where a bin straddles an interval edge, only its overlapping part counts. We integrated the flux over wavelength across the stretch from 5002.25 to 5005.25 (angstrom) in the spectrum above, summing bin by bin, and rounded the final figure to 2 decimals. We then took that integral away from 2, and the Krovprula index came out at -12.58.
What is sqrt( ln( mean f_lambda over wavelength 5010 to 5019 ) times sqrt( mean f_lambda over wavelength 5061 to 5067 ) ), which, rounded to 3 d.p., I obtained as 1.857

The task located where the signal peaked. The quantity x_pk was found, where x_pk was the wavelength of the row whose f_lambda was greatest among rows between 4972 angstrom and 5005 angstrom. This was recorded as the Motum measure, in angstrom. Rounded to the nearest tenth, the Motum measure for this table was 5001.5 angstrom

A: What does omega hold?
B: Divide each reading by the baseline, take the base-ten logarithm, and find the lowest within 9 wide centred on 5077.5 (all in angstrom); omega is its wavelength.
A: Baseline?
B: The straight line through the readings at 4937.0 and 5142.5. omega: 5079.5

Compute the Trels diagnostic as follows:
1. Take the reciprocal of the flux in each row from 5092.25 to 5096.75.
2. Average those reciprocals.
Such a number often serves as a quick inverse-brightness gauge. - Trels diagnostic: 0.206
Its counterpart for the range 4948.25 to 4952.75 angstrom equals 0.195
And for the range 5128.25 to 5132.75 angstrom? 0.232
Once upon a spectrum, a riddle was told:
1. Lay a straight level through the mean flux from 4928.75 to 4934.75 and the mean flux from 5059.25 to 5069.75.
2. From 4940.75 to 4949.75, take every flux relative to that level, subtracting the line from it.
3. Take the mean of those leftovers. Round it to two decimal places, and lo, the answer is 0.20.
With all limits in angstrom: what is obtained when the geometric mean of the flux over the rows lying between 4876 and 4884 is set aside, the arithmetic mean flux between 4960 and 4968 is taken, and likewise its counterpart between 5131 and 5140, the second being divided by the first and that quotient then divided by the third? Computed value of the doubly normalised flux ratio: 0.11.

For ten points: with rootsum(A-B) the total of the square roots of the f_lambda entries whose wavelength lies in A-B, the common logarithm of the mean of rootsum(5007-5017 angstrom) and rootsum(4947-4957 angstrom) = 1.19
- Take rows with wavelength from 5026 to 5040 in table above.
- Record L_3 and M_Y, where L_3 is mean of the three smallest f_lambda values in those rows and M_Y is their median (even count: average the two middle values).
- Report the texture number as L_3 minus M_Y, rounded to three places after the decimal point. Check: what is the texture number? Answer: -0.279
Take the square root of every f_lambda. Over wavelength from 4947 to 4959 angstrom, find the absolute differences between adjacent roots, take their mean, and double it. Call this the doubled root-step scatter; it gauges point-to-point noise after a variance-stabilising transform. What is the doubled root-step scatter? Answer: 0.13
